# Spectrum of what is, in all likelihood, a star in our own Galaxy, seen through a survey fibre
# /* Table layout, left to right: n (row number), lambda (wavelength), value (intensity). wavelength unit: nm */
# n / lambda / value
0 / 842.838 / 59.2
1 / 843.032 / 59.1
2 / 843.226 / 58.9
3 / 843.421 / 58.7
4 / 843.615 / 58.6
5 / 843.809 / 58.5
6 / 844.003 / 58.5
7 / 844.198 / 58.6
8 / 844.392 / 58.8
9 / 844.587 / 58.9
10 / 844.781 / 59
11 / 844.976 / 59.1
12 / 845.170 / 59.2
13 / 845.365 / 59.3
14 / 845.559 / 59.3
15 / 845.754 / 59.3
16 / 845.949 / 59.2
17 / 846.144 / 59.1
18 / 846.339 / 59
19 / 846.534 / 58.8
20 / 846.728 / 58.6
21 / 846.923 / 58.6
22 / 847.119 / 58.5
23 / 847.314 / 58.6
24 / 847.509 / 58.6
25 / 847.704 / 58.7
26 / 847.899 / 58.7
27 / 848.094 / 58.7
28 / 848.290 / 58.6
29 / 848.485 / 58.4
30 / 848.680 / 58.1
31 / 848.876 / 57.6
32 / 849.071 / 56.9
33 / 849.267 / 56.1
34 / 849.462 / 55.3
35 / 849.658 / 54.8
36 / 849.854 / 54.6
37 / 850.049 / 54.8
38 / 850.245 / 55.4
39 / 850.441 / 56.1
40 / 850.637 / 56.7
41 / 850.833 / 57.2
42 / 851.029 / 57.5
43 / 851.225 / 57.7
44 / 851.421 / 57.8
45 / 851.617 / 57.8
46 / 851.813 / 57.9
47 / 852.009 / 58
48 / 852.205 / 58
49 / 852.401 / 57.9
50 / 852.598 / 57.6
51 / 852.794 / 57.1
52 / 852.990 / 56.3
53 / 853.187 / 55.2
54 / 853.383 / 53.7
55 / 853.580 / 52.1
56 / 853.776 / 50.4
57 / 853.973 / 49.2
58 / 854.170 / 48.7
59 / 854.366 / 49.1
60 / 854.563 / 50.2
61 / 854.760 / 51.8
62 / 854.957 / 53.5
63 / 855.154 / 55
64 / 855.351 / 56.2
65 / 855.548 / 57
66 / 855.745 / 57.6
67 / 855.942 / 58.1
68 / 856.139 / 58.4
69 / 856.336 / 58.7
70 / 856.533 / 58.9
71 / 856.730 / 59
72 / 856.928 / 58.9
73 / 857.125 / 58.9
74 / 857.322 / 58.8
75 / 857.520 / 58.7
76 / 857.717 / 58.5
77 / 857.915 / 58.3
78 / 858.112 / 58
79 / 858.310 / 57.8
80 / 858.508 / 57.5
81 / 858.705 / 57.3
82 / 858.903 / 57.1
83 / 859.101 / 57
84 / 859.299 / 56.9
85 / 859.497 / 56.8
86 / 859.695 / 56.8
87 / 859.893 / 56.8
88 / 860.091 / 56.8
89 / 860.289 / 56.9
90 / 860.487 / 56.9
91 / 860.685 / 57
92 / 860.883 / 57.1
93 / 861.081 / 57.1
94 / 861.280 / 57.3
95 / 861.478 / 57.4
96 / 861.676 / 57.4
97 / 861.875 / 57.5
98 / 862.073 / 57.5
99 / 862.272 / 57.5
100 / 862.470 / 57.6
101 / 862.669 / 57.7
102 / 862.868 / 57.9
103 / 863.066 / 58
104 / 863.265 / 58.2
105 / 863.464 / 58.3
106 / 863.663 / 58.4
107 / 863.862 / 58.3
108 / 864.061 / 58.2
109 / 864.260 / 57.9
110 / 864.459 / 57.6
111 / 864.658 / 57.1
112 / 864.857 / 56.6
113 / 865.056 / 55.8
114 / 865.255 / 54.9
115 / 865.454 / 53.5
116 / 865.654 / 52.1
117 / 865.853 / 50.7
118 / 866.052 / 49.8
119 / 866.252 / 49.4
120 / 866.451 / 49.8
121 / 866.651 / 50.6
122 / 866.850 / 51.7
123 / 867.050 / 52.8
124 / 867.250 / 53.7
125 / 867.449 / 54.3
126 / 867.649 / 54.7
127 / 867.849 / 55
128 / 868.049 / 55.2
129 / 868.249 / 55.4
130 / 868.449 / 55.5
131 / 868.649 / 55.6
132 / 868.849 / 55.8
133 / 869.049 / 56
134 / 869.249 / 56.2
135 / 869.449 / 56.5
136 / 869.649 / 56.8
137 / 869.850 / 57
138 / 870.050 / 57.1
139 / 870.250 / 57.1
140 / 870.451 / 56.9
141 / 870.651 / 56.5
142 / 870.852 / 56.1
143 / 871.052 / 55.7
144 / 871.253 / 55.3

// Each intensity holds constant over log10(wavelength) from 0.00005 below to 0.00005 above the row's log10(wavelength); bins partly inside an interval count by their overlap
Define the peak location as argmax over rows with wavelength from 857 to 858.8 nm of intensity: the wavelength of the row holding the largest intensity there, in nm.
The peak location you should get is 857.125 nm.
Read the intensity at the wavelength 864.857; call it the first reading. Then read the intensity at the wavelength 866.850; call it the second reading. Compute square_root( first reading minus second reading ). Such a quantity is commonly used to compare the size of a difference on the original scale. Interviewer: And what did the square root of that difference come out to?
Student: 2.2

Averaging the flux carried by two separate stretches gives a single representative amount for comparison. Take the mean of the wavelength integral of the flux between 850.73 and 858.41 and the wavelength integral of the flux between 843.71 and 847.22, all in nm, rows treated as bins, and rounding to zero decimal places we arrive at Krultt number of 319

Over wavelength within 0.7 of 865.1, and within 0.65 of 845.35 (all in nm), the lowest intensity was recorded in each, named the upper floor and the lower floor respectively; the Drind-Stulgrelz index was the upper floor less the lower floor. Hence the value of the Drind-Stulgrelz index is -7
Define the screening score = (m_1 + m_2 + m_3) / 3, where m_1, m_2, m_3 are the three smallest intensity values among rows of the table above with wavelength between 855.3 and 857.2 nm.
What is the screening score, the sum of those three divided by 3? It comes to 56.9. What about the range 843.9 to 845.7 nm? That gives 58.6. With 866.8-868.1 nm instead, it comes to 52.7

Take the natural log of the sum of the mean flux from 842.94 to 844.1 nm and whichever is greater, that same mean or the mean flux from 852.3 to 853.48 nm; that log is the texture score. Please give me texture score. 4.77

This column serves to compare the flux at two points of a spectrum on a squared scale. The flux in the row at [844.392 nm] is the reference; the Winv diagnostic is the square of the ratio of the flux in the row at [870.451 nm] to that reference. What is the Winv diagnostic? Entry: 0.94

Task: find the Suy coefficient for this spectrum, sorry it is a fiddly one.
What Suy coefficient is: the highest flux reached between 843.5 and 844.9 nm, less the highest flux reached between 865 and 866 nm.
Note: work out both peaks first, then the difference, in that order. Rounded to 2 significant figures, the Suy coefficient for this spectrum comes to 3.2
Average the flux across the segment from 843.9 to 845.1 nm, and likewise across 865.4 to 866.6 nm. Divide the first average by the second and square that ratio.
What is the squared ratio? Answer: 1.34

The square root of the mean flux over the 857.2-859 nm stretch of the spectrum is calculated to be 7.62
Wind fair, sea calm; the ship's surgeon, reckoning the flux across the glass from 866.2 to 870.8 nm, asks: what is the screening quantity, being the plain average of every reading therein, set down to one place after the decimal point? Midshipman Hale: 54.8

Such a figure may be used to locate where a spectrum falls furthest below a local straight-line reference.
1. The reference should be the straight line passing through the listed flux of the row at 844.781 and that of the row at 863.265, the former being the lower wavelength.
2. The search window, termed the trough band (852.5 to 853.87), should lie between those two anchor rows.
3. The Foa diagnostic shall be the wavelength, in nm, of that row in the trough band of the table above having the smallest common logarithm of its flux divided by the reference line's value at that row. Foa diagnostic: 853.776 nm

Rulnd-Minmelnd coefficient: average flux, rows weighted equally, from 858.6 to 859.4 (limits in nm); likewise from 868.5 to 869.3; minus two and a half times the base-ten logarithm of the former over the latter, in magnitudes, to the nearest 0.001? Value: -0.023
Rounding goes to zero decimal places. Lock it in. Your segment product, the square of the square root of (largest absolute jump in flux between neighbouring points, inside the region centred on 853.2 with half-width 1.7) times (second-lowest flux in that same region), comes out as 83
